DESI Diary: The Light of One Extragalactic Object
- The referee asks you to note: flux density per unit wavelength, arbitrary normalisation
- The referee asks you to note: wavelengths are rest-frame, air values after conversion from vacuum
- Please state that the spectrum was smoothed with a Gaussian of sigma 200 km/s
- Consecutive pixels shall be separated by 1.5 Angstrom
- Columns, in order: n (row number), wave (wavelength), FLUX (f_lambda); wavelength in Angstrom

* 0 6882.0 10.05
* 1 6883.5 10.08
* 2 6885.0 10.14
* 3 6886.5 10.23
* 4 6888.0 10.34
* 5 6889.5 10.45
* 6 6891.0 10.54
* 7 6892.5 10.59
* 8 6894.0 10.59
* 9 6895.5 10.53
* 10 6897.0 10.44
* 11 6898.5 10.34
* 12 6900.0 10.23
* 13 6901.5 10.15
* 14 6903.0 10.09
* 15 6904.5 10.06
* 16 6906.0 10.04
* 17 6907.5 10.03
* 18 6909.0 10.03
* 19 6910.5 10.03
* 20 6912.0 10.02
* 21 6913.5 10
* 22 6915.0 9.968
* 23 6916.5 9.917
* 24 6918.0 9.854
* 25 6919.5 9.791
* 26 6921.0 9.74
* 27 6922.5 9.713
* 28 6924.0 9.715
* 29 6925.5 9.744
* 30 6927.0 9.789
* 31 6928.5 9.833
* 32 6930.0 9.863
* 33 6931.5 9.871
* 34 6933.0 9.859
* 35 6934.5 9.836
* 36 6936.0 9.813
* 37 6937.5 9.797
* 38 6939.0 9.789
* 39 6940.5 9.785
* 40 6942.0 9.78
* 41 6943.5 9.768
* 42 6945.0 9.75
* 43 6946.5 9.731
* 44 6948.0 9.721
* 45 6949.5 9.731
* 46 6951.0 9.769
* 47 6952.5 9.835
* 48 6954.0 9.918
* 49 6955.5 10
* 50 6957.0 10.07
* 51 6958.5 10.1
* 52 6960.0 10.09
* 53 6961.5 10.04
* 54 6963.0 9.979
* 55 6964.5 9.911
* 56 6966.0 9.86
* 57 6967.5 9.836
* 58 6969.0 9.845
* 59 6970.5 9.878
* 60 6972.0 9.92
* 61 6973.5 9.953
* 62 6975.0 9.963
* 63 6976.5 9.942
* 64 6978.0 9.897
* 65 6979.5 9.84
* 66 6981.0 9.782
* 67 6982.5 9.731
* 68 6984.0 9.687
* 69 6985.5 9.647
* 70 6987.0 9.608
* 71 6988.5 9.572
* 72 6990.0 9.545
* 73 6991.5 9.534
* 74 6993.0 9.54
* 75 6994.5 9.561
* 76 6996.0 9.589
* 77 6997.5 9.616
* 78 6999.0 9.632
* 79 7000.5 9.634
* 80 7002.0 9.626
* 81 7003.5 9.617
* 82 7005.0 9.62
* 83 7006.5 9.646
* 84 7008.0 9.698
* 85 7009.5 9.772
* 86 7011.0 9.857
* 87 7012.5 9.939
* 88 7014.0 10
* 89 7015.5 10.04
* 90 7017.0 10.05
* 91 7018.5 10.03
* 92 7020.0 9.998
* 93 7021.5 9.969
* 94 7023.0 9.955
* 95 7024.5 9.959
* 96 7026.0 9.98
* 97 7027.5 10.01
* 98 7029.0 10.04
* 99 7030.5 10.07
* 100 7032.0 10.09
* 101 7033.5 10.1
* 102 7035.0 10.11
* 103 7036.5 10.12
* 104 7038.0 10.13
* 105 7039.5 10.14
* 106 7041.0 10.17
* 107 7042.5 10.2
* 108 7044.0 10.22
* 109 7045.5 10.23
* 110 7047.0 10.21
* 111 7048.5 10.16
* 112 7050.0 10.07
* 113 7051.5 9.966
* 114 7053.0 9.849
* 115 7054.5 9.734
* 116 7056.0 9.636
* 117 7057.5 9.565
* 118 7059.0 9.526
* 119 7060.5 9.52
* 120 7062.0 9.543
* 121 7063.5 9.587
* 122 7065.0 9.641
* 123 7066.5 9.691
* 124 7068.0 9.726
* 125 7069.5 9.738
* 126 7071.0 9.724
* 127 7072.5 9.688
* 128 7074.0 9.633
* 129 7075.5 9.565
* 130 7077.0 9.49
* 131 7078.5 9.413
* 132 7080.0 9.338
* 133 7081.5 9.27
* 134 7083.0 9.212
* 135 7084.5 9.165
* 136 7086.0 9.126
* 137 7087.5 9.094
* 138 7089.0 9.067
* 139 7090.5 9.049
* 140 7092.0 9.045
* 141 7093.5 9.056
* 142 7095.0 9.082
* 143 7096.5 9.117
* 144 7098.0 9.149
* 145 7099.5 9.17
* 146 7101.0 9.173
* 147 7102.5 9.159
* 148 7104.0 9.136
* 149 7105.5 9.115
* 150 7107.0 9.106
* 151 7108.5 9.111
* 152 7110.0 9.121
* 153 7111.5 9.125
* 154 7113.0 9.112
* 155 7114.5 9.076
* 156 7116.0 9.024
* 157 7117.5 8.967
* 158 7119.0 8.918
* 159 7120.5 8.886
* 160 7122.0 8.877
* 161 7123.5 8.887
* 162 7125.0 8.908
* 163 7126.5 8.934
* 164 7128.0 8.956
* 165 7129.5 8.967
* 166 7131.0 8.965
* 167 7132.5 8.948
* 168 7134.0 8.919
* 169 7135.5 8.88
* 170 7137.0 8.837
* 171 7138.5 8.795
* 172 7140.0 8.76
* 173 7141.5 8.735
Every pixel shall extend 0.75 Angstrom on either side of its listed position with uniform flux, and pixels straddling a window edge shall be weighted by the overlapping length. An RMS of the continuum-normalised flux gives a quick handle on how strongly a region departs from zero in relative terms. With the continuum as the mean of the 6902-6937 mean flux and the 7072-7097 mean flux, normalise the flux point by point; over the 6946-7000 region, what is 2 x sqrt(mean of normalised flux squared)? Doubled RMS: 2.05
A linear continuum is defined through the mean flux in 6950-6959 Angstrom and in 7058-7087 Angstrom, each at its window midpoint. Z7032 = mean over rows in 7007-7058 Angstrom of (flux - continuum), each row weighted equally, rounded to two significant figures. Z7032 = 0.35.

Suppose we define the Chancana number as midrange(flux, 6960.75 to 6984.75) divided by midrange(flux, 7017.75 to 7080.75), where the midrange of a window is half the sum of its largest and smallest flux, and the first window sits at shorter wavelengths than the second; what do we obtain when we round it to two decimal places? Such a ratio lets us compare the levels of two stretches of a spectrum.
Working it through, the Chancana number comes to 1.01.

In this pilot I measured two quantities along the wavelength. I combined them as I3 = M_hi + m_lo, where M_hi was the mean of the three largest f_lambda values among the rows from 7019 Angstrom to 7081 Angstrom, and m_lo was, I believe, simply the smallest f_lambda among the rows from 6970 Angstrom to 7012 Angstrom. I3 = 19.8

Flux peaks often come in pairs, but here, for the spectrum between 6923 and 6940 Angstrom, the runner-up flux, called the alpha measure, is 9.863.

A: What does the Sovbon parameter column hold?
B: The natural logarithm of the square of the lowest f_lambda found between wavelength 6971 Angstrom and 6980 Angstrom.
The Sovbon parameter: 4.57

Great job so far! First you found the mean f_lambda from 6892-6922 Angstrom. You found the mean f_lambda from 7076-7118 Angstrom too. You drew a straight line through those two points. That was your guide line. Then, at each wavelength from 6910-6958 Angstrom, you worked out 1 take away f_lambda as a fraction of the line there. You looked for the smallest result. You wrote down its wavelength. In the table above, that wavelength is 6957.0 Angstrom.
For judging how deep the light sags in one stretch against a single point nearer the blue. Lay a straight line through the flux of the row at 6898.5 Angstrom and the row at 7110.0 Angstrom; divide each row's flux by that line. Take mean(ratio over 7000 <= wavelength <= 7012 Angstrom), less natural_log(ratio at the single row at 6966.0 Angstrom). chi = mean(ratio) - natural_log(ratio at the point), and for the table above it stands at 1.01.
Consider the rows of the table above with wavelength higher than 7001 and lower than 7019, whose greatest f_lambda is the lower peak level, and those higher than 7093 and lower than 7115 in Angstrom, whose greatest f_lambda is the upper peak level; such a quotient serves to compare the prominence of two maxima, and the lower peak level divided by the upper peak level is 1.10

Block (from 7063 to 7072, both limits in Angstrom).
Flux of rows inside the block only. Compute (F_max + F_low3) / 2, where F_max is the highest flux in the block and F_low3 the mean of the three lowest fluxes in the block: 9.7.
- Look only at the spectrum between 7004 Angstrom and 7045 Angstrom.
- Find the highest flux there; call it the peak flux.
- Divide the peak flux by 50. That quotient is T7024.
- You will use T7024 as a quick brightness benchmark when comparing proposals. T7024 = 0.204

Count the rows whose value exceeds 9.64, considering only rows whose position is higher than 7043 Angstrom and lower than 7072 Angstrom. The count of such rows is 13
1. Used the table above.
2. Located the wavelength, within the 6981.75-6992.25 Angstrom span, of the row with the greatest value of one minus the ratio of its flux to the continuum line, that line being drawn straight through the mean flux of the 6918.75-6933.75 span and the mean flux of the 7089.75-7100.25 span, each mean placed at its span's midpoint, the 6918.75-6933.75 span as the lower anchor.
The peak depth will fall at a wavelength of 6991.5 Angstrom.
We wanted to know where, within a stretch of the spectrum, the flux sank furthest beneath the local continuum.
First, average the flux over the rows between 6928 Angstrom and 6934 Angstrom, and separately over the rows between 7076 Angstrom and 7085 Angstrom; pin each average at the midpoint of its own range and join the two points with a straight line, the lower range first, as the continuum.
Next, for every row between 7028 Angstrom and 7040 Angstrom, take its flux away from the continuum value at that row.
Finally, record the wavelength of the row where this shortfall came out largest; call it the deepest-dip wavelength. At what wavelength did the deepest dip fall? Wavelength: 7029.0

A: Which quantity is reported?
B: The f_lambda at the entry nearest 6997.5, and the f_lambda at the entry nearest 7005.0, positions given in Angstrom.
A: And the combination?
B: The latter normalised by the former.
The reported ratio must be 1.00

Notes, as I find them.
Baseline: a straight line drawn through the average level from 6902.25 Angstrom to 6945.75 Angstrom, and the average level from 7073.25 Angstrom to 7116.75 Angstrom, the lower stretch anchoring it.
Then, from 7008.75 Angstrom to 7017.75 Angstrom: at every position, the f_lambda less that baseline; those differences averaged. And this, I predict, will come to 0.4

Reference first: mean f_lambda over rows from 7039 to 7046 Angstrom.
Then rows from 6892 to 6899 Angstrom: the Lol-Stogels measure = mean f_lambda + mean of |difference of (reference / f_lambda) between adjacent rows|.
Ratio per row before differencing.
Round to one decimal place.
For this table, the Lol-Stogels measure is 10.5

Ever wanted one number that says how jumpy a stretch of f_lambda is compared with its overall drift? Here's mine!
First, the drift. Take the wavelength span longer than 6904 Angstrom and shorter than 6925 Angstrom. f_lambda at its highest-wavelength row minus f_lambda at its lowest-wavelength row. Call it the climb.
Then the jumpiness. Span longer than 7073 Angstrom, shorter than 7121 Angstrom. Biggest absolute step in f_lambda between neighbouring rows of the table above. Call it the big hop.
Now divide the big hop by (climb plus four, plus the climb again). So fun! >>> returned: 0.023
